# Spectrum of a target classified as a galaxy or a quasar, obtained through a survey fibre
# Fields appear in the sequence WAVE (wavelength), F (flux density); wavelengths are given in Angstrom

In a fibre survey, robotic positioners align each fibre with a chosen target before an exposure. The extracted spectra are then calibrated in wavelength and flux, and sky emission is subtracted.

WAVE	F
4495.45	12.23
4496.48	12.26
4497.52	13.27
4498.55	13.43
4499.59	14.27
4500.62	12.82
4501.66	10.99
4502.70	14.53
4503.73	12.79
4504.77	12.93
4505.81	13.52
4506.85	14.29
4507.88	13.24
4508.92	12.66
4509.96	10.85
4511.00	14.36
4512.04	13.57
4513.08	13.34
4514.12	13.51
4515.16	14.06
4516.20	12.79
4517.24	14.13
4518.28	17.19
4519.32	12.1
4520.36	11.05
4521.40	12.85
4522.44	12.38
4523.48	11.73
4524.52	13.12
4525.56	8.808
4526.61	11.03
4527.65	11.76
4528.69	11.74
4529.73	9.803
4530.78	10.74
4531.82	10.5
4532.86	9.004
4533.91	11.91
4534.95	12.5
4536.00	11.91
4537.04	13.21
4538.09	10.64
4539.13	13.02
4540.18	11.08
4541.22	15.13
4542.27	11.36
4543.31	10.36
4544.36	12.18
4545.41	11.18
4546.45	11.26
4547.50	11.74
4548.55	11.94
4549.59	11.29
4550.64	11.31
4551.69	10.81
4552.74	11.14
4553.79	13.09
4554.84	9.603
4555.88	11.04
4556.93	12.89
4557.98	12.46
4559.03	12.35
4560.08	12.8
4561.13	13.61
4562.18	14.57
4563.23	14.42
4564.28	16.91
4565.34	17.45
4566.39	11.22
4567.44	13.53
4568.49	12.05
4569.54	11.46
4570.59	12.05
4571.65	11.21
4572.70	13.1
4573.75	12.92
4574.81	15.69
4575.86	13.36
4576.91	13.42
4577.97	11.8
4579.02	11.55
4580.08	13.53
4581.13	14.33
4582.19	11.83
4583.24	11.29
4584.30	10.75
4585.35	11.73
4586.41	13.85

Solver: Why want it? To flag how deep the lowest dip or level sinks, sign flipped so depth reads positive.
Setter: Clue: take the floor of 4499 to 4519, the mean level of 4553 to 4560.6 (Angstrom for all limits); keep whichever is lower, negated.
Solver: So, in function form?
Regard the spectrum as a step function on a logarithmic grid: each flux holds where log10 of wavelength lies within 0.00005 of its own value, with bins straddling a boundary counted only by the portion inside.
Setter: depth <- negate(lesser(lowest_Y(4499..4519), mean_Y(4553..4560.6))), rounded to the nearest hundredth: -10.85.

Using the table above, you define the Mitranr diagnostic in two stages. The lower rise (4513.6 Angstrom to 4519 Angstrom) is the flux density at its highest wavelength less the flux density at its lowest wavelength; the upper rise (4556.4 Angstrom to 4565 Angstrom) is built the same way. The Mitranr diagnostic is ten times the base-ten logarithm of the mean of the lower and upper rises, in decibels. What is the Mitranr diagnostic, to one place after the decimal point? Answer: 5.9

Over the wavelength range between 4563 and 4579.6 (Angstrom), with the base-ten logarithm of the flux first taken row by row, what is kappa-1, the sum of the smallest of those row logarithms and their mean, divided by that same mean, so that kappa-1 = 1.94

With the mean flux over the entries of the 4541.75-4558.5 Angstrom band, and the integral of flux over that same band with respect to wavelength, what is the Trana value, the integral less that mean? 181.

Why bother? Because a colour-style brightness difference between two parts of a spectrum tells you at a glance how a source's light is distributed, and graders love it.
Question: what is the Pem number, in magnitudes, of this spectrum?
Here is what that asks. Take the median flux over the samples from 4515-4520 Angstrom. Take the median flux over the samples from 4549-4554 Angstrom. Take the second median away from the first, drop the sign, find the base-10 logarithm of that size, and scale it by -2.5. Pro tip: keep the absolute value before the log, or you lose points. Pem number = -1.1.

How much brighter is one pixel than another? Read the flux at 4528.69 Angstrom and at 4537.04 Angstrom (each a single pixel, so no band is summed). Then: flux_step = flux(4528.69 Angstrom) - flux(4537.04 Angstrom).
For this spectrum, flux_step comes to -1.5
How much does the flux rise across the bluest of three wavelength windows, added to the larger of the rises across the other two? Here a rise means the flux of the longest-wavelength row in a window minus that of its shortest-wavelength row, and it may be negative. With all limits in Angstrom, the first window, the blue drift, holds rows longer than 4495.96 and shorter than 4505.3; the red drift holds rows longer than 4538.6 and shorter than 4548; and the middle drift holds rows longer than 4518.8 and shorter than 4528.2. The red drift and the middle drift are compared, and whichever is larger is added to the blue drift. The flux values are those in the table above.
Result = 0.3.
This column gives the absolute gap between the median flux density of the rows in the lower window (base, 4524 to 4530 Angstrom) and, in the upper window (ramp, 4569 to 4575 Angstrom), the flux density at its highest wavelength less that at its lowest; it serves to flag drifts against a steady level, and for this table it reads 7.2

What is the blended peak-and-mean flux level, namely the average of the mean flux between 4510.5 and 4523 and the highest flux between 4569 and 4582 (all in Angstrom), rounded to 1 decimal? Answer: 14.6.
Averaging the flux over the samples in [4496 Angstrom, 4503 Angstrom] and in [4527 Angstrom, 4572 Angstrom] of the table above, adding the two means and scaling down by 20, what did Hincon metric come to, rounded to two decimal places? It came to 1.26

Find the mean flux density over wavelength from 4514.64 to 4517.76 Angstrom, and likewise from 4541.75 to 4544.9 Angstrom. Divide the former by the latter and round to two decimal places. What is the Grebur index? 1.21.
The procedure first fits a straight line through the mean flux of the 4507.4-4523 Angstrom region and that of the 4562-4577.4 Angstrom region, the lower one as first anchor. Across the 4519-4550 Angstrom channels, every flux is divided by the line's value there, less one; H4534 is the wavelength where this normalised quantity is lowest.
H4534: 4525.56 Angstrom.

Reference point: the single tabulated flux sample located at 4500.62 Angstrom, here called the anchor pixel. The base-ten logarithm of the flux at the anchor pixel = 1.11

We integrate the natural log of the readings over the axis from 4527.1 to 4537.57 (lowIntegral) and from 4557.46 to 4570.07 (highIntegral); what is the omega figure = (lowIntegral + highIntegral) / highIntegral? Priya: 1.77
